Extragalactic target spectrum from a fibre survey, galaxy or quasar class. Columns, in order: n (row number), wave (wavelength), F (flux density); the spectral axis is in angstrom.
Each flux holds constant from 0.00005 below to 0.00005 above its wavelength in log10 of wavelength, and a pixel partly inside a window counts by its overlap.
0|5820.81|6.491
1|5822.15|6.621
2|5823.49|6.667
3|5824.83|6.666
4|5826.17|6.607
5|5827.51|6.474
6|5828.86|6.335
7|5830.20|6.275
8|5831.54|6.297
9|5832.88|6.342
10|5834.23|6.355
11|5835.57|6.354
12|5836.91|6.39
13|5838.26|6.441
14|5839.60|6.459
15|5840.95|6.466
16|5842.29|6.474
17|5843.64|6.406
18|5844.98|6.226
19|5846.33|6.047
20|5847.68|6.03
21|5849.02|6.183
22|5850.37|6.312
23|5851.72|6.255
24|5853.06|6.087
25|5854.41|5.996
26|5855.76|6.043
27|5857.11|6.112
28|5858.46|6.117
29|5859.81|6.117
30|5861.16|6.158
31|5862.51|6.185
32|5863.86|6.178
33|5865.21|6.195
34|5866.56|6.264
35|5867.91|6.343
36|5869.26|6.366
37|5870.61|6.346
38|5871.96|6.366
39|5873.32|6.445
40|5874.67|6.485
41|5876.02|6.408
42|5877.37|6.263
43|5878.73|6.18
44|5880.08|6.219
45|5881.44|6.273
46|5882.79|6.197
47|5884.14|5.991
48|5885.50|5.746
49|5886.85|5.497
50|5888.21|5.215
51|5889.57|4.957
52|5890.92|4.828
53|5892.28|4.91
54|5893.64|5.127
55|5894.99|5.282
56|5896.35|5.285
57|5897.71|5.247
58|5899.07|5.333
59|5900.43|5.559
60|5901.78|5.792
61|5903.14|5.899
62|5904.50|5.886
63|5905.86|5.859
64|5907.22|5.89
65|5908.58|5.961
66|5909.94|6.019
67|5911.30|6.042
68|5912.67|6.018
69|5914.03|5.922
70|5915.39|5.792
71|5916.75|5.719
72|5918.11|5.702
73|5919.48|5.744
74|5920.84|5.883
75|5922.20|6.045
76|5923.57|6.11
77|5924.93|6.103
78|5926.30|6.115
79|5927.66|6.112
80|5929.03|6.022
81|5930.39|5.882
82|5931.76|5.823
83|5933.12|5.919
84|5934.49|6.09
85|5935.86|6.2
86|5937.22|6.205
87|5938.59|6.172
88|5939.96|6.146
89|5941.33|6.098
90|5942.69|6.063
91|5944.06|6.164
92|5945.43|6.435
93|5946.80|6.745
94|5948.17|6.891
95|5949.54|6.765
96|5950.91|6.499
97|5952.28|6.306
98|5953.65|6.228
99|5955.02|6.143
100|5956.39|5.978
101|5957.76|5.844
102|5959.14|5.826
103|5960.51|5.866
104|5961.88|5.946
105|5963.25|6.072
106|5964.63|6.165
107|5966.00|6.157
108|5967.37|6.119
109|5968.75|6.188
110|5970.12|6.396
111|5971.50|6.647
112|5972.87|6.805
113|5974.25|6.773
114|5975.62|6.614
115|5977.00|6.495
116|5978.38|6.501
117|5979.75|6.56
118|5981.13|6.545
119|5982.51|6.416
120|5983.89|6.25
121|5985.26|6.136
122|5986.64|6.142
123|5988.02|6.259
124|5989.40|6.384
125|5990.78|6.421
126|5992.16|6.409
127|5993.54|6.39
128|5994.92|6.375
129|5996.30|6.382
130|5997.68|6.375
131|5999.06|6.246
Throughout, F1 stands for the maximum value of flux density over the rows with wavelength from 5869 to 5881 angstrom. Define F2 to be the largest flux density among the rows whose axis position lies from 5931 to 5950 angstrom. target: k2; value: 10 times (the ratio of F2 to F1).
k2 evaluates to 10.6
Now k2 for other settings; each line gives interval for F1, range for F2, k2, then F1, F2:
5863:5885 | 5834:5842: 10.0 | 6.485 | 6.466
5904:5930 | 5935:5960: 11.3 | 6.115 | 6.891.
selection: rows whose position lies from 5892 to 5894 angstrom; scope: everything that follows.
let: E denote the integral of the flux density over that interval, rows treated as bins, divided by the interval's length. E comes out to 5.02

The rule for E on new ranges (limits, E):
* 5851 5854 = 6.16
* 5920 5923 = 5.96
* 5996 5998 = 6.38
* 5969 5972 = 6.46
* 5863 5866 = 6.19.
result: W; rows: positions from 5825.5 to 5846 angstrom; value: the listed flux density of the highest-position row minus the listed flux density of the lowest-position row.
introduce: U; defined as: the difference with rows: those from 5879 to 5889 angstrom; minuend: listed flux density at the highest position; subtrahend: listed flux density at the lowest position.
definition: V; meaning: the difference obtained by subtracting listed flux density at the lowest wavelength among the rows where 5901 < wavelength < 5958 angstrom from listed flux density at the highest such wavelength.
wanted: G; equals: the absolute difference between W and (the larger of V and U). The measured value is 0.4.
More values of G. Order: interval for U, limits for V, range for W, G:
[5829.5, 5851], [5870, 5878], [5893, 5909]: 0.8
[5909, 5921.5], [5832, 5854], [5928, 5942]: 0.2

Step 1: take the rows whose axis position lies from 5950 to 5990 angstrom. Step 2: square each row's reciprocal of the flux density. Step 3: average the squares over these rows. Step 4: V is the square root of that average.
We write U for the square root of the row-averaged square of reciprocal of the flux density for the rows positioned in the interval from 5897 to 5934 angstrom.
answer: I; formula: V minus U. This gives -0.011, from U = 0.171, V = 0.160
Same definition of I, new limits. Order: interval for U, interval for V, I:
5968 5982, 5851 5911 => 0.018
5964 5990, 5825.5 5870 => 0.003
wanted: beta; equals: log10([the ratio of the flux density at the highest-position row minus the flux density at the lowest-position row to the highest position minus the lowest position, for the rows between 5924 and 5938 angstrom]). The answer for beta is -2.1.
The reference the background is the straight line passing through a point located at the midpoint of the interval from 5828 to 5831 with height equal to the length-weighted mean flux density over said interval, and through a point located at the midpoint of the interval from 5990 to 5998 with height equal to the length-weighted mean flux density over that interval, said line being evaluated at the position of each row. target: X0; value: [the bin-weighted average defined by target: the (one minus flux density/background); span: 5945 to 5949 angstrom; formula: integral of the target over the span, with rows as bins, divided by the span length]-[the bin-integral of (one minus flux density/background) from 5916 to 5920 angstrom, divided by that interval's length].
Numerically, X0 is -0.153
